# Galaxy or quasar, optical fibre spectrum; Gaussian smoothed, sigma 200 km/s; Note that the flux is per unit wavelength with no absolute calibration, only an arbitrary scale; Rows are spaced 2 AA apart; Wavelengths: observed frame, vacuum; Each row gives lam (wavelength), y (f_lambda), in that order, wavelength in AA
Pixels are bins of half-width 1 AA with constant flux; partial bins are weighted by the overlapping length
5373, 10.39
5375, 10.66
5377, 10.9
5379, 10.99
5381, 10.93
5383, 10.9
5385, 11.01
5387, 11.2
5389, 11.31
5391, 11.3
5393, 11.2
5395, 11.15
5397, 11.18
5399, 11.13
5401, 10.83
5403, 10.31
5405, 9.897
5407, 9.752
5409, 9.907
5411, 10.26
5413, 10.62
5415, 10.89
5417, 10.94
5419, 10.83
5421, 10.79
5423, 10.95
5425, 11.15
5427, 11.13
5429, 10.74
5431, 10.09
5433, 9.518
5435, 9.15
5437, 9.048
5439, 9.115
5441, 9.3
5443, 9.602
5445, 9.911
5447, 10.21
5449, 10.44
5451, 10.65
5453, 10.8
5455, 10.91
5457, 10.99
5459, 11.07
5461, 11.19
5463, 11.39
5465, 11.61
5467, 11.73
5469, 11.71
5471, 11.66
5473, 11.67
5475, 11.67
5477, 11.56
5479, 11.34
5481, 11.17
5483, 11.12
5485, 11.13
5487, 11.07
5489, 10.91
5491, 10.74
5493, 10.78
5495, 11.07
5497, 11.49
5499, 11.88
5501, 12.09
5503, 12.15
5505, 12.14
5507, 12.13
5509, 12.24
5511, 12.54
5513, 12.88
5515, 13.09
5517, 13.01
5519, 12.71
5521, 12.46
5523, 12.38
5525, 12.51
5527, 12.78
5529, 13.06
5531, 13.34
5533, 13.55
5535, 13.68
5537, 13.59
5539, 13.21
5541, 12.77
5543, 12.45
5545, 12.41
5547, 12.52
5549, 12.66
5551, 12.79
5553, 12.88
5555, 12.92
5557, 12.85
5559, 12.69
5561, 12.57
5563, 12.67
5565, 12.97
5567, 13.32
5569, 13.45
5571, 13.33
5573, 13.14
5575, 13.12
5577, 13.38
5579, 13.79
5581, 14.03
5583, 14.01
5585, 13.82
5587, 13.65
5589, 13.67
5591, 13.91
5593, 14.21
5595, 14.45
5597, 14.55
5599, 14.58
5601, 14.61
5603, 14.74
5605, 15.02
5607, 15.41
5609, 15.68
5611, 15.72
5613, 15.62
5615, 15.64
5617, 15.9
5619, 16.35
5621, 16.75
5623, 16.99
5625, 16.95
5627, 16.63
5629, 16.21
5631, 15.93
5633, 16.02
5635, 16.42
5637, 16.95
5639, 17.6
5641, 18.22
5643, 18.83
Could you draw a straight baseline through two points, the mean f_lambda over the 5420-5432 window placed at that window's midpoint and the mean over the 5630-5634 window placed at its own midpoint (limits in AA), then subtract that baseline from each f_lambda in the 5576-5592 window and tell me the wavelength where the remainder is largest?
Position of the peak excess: 5581 AA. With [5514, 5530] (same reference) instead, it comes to 5515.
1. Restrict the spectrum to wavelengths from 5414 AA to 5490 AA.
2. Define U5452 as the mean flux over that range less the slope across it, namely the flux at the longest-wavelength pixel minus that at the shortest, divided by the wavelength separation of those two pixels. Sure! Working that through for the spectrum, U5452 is 10.8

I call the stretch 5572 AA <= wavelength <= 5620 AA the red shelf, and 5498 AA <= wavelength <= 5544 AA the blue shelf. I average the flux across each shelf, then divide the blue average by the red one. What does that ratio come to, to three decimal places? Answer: 0.875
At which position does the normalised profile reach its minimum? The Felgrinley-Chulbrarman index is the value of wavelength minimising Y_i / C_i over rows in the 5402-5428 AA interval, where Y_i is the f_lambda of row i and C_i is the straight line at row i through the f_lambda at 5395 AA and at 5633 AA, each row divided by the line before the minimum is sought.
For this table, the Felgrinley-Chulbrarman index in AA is 5407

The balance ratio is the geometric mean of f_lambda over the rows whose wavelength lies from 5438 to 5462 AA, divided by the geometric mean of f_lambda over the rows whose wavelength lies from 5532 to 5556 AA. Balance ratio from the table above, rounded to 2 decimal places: 0.80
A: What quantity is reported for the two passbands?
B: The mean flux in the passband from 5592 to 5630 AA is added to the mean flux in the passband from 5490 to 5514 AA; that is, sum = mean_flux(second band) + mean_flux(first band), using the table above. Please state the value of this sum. 27.4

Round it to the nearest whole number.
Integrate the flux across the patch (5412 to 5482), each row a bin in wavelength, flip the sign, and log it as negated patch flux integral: -751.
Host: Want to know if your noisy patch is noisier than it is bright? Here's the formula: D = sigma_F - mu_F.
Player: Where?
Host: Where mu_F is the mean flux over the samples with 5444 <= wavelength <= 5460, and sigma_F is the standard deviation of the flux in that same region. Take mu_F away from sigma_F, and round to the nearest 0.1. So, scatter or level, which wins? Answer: -10.2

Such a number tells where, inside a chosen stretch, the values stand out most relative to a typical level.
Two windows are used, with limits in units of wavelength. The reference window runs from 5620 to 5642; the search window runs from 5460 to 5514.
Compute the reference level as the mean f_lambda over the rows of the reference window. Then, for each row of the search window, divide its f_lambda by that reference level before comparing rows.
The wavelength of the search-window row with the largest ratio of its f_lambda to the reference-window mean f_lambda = 5513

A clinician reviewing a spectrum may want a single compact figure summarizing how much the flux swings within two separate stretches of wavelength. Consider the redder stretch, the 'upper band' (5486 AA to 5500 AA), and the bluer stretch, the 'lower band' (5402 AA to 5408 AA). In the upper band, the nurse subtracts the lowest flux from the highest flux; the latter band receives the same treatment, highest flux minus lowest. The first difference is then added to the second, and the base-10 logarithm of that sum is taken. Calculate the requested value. 0.23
